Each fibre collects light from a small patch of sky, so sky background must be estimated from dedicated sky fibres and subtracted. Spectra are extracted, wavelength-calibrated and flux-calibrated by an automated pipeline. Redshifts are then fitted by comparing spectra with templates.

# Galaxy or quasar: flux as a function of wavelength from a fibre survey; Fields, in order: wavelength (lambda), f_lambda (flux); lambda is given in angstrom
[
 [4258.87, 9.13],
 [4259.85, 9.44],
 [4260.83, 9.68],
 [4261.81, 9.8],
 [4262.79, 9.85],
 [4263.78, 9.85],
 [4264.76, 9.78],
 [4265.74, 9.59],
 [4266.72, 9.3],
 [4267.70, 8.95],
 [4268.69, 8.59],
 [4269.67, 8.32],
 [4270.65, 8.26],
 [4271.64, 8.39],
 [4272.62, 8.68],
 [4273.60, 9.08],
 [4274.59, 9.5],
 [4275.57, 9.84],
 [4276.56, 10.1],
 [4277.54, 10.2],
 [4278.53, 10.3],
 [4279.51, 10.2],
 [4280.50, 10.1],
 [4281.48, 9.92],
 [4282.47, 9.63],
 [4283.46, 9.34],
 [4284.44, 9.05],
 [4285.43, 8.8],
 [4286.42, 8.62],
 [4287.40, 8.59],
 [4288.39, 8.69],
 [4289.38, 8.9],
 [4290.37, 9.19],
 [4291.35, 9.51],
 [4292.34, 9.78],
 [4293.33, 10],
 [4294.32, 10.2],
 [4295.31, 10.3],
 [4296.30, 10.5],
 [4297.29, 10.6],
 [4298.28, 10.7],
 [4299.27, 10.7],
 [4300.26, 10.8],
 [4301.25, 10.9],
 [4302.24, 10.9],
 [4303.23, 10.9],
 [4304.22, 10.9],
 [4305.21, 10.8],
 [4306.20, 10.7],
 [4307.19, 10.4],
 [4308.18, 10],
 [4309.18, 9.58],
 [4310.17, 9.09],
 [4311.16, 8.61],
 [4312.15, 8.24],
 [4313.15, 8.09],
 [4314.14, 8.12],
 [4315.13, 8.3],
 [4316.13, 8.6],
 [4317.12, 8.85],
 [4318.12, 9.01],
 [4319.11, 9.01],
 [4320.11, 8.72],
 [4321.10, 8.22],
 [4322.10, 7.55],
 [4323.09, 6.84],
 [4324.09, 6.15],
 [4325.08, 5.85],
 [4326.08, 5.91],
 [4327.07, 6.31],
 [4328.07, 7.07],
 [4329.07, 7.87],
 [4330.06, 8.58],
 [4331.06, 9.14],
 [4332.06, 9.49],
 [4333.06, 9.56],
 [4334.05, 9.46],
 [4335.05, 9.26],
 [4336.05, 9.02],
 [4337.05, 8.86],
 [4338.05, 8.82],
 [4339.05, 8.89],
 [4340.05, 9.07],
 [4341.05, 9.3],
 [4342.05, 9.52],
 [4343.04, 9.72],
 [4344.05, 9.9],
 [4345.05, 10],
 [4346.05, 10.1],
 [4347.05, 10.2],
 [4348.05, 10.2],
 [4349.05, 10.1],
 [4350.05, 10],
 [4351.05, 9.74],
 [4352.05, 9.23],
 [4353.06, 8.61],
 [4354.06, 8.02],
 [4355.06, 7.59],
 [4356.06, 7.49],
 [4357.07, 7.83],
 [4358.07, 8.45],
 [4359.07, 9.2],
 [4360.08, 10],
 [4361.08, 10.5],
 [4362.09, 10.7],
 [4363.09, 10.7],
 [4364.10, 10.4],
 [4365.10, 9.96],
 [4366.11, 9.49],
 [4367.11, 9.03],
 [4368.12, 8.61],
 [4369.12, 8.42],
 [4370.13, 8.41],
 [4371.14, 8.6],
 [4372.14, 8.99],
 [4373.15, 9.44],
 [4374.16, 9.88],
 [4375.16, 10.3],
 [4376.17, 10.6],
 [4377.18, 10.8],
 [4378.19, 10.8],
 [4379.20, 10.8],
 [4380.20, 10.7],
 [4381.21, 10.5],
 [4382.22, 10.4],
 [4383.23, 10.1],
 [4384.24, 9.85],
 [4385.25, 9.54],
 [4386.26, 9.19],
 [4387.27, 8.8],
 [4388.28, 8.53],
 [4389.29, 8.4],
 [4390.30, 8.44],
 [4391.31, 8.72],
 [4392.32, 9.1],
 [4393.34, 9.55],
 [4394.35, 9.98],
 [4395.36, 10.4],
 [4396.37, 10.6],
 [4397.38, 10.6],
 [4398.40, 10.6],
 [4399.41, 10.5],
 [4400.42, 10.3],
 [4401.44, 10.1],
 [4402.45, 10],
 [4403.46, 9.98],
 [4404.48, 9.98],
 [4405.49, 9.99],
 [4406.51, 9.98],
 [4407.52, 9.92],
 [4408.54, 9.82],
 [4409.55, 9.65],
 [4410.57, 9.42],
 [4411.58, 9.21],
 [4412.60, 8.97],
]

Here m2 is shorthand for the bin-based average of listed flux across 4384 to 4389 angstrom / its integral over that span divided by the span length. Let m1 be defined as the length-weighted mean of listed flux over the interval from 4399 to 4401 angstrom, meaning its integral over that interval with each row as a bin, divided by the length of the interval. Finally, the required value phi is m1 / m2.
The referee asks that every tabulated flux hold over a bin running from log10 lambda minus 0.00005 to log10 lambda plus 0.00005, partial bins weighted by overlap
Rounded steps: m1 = 10.4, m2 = 9.1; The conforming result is 1.14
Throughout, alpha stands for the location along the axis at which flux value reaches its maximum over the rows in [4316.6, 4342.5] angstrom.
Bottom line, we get 4333.06 angstrom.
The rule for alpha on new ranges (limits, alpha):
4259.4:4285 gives 4278.53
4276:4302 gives 4301.25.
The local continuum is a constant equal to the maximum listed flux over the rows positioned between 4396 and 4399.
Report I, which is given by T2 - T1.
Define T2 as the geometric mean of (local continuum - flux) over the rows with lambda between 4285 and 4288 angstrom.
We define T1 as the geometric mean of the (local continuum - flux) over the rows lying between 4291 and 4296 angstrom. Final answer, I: 1.4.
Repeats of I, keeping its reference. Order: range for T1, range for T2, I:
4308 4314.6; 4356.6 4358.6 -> 0.8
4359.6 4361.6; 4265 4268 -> 1.0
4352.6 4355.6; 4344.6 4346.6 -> -1.9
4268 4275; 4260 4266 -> -1.0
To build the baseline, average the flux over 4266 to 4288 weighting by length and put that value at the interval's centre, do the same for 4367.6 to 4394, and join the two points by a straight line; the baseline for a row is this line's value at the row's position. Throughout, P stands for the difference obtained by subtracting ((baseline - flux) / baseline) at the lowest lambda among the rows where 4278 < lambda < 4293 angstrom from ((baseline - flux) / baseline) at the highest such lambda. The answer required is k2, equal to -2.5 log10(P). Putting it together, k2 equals 3.1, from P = 0.06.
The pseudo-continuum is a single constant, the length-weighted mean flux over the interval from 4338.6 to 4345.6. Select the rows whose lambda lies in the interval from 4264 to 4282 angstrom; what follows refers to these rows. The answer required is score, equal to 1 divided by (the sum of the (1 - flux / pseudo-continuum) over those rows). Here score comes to 5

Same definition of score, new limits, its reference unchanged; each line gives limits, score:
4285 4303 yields -1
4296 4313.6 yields -1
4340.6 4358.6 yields 2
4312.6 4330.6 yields 0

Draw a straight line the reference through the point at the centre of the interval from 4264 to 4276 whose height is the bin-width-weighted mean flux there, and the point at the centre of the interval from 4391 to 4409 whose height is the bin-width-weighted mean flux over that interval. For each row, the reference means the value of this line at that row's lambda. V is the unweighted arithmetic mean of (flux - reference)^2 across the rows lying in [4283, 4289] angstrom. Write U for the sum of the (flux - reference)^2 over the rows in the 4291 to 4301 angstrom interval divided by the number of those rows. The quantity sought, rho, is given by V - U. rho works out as -1.1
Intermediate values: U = 1.3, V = 0.2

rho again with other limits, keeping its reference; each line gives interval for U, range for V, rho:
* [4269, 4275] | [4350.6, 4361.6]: 1.4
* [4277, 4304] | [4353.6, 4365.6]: 0.7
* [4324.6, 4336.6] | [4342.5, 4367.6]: -2.8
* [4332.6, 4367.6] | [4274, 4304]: 0.2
